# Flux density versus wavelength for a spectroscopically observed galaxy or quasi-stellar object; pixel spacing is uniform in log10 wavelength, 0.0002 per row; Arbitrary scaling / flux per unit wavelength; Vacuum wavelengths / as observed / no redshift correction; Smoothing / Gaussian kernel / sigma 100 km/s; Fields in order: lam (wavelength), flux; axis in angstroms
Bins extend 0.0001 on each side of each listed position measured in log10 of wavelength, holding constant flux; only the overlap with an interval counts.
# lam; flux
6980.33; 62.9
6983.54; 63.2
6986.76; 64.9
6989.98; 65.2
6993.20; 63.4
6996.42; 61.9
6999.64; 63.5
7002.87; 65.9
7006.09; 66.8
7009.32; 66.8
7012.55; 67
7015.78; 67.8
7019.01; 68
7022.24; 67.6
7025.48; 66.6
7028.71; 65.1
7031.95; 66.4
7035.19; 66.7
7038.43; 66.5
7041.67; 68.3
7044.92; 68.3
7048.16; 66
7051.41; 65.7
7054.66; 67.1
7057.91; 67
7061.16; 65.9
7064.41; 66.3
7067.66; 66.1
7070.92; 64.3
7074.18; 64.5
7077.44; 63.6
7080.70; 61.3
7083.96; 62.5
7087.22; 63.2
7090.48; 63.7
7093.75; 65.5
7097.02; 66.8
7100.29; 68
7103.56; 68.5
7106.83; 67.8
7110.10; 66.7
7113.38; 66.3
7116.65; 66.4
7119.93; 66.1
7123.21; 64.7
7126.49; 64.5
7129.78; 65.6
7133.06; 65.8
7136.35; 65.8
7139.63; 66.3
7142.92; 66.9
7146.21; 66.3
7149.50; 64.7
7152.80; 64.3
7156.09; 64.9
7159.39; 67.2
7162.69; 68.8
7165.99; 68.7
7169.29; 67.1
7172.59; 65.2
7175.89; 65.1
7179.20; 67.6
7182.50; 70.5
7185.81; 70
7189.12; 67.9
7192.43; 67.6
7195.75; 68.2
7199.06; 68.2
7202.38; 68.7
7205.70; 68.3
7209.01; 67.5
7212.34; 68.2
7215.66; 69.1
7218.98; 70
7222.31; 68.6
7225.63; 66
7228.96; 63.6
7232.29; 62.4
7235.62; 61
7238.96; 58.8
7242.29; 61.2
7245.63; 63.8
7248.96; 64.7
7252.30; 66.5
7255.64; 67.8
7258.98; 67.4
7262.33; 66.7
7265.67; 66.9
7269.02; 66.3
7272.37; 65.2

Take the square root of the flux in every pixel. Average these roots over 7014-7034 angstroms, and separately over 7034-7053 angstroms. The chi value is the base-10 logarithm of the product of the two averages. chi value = 1.826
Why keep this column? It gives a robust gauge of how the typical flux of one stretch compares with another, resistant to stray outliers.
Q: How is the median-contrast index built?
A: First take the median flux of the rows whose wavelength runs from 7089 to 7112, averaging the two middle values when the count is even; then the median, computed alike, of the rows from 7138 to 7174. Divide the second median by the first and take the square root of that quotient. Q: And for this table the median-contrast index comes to 1.00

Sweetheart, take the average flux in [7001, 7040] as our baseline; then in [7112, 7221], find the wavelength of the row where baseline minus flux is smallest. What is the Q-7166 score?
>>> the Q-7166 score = 7182.50 angstroms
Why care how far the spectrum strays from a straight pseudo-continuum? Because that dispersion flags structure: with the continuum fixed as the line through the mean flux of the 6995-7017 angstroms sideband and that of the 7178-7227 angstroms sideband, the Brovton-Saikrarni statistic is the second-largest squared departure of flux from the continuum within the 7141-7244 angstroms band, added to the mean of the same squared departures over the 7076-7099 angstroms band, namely 74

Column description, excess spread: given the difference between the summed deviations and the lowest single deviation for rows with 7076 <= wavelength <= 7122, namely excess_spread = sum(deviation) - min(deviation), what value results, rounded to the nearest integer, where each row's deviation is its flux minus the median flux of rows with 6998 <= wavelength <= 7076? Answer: -10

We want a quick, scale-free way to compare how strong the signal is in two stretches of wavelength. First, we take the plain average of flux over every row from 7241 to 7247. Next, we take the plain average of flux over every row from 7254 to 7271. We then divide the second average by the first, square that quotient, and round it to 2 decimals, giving 1.15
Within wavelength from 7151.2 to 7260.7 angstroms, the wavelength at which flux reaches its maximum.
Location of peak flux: 7182.50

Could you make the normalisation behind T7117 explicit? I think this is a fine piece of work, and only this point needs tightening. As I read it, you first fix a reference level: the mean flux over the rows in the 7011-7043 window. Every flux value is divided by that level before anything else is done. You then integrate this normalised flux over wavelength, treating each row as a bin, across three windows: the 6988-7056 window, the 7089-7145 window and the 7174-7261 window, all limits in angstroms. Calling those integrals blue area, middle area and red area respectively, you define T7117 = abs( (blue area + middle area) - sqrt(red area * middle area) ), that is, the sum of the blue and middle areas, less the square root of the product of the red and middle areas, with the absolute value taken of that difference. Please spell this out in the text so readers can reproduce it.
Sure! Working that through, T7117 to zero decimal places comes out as 53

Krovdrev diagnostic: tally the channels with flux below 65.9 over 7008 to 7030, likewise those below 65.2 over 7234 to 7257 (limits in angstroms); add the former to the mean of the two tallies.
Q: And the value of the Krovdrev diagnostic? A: 4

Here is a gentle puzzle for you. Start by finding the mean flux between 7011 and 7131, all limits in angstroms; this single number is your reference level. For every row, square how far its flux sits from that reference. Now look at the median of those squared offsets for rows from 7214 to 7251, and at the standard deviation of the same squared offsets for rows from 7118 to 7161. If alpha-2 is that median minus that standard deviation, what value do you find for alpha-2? 9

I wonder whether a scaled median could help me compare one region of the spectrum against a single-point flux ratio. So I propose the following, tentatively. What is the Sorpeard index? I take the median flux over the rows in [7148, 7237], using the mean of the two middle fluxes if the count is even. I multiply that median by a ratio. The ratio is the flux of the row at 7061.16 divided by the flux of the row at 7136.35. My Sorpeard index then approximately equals 67.7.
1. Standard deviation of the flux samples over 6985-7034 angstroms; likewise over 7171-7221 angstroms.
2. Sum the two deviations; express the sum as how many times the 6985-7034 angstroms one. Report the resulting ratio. 1.9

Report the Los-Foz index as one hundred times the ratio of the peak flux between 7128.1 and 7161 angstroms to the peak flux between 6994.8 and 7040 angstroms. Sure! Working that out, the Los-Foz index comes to 98.8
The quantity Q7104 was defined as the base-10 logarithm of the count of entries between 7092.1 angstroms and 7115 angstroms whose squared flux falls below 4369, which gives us 0.0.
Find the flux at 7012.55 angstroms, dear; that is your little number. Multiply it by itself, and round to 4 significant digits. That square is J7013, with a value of 4489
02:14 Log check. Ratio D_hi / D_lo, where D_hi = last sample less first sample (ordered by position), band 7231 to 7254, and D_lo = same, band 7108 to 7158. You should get -2.3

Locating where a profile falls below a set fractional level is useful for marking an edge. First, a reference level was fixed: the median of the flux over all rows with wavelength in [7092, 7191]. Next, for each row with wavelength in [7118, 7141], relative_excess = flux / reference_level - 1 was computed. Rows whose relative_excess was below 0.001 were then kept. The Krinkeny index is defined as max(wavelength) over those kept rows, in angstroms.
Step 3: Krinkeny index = 7139.63 angstroms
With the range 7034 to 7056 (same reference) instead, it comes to 7051.41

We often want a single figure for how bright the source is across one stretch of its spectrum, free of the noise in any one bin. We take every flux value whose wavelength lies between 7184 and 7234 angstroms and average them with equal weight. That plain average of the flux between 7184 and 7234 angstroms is 67.6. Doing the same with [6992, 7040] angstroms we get 66.0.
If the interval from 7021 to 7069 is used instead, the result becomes 66.6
